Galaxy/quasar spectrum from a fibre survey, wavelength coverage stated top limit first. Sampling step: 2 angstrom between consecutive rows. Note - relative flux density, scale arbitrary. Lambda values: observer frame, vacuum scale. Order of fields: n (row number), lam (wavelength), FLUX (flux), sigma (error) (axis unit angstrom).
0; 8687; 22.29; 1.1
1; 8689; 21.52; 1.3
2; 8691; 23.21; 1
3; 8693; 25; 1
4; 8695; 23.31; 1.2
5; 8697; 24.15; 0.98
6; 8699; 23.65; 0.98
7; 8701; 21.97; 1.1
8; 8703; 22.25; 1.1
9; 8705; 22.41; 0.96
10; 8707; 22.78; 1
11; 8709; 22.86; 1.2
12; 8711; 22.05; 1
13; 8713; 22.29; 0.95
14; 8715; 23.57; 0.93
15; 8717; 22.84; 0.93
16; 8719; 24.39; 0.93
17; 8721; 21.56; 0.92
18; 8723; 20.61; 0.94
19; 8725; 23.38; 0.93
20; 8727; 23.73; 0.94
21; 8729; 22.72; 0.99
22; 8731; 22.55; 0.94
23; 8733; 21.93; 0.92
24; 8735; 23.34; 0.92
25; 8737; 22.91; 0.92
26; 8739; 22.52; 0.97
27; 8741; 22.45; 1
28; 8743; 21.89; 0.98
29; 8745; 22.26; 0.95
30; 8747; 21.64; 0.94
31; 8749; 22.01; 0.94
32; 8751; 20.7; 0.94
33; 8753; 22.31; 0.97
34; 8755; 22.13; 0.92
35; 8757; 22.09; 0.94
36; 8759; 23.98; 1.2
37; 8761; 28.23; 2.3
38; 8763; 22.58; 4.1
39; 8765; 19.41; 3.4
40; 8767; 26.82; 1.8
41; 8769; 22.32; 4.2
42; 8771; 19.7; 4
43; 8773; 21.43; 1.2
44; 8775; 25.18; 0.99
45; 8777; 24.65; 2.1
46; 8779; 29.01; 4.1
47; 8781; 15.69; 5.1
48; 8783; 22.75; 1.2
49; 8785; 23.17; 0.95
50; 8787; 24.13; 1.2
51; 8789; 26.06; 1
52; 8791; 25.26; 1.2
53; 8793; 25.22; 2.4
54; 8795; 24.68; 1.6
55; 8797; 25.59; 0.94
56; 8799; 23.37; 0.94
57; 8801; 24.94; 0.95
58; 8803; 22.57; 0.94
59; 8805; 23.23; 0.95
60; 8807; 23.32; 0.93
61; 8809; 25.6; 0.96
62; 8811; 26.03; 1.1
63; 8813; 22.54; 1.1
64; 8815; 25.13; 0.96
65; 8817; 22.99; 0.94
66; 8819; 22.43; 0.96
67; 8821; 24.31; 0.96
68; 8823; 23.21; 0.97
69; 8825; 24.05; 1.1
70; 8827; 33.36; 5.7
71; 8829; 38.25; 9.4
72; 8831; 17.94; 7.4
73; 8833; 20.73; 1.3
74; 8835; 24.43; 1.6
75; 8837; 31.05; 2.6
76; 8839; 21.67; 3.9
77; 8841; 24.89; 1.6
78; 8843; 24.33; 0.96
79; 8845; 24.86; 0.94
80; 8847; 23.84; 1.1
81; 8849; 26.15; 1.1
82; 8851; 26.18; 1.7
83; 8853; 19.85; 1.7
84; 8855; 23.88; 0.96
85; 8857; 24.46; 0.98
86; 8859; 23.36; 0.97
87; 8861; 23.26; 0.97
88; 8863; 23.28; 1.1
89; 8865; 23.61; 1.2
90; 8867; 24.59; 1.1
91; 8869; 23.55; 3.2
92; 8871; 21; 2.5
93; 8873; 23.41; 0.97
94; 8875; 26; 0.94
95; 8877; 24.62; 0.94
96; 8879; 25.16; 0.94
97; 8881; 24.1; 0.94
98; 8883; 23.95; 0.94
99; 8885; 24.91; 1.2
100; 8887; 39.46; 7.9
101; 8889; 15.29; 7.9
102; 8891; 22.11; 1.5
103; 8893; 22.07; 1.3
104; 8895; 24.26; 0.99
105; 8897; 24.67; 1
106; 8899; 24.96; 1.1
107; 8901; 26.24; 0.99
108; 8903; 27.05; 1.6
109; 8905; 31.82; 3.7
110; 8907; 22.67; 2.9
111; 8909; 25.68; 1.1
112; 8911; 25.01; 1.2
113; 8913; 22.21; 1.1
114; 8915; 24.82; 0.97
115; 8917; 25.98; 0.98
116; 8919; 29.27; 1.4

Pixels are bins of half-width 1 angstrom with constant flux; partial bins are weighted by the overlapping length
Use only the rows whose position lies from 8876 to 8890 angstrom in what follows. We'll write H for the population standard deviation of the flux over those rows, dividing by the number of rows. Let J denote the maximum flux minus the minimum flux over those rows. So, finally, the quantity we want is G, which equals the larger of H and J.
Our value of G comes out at 24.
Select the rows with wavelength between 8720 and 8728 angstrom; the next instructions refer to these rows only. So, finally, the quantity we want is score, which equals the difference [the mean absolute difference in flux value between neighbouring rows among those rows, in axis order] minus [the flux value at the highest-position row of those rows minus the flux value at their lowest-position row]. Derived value -0.8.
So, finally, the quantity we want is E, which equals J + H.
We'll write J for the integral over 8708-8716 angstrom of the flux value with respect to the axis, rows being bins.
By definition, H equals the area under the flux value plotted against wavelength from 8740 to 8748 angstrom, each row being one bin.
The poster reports 358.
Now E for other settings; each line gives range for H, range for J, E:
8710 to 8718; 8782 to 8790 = 374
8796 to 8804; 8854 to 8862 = 383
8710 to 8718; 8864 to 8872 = 367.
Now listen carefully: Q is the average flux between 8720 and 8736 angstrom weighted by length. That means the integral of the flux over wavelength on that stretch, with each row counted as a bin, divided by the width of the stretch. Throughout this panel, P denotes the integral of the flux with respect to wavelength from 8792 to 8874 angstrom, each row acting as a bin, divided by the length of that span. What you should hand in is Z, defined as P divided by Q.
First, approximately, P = 24.4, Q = 22.5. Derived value 1.09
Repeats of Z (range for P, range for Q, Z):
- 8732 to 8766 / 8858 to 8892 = 0.93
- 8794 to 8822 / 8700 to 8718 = 1.07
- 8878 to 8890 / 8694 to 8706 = 1.11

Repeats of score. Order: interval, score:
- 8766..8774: 8.3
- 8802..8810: -2.0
